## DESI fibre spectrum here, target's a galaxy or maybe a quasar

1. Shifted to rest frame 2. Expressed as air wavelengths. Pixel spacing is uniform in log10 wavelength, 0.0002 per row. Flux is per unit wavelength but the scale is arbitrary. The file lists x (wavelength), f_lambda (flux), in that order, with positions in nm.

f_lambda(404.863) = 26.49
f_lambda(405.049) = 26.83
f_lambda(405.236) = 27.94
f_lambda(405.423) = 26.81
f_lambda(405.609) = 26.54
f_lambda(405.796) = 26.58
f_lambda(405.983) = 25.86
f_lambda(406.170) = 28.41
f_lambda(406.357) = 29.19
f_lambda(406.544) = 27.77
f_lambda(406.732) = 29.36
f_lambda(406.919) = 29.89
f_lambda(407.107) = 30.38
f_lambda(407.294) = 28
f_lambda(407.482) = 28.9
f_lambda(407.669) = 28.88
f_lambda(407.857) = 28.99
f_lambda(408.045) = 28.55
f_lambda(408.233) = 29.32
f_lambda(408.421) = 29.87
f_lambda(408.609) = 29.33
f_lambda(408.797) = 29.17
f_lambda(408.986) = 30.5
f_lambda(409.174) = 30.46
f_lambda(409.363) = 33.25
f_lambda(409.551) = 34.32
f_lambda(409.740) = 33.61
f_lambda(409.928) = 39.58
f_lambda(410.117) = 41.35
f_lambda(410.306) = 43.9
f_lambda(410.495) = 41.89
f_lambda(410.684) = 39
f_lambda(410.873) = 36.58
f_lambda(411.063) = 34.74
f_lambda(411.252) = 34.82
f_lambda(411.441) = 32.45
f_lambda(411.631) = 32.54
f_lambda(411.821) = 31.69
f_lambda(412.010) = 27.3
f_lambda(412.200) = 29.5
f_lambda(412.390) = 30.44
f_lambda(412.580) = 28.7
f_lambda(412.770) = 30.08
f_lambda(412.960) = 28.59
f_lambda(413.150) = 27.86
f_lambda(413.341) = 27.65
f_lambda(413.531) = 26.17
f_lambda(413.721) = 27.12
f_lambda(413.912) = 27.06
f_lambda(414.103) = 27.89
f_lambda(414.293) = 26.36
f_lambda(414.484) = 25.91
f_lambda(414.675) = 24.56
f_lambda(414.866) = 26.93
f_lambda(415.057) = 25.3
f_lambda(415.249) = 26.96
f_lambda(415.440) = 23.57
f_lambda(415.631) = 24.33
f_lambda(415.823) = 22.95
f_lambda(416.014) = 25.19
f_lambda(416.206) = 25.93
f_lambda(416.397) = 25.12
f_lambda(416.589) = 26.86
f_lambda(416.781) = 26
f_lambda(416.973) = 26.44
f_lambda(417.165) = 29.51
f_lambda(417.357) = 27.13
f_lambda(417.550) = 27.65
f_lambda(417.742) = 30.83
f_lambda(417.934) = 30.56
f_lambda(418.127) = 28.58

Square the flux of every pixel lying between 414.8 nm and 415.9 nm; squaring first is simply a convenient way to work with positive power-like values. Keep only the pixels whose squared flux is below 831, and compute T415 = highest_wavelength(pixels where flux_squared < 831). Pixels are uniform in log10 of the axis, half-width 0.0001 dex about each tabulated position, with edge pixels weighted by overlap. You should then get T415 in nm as 415.823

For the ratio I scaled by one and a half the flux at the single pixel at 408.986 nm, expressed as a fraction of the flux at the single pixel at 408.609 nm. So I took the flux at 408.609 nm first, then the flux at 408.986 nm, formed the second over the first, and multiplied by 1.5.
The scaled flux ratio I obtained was 1.56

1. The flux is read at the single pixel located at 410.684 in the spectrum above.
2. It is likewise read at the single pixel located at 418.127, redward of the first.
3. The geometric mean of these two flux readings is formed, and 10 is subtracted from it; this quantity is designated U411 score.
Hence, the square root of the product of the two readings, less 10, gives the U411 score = 23.4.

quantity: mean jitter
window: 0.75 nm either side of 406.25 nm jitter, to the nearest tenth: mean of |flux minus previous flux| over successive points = 1.1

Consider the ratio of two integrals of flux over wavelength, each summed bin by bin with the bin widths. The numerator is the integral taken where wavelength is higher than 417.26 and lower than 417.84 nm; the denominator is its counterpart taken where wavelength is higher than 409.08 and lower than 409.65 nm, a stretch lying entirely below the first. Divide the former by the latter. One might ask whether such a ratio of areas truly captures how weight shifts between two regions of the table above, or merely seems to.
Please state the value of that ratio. 0.89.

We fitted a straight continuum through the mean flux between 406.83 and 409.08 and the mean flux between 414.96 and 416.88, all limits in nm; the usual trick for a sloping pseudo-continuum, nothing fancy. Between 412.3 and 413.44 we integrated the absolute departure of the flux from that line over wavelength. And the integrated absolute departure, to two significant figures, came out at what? 2.4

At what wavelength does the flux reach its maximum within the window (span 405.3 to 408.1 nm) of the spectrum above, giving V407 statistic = 407.107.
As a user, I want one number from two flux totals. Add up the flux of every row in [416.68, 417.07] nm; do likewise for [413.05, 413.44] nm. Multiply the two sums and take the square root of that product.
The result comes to 54.0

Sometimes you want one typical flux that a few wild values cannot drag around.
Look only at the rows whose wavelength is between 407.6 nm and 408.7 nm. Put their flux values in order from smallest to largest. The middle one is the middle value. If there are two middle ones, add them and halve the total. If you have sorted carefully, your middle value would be 29.2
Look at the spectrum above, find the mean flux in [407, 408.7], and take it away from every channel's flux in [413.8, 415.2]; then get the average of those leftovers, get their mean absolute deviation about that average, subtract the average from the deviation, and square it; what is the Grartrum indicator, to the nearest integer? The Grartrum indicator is 14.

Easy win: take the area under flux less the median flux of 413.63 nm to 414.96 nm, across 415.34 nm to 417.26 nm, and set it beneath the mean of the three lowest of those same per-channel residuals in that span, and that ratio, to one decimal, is 1.3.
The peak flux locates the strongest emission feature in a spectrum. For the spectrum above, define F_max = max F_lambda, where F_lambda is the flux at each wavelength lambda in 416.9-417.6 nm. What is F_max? 29.51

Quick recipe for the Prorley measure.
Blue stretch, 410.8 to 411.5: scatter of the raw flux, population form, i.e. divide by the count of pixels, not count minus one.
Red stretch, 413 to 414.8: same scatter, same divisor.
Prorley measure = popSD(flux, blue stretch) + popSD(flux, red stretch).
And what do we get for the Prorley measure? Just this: 2.5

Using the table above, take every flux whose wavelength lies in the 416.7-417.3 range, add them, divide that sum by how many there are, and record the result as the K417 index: 27.3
